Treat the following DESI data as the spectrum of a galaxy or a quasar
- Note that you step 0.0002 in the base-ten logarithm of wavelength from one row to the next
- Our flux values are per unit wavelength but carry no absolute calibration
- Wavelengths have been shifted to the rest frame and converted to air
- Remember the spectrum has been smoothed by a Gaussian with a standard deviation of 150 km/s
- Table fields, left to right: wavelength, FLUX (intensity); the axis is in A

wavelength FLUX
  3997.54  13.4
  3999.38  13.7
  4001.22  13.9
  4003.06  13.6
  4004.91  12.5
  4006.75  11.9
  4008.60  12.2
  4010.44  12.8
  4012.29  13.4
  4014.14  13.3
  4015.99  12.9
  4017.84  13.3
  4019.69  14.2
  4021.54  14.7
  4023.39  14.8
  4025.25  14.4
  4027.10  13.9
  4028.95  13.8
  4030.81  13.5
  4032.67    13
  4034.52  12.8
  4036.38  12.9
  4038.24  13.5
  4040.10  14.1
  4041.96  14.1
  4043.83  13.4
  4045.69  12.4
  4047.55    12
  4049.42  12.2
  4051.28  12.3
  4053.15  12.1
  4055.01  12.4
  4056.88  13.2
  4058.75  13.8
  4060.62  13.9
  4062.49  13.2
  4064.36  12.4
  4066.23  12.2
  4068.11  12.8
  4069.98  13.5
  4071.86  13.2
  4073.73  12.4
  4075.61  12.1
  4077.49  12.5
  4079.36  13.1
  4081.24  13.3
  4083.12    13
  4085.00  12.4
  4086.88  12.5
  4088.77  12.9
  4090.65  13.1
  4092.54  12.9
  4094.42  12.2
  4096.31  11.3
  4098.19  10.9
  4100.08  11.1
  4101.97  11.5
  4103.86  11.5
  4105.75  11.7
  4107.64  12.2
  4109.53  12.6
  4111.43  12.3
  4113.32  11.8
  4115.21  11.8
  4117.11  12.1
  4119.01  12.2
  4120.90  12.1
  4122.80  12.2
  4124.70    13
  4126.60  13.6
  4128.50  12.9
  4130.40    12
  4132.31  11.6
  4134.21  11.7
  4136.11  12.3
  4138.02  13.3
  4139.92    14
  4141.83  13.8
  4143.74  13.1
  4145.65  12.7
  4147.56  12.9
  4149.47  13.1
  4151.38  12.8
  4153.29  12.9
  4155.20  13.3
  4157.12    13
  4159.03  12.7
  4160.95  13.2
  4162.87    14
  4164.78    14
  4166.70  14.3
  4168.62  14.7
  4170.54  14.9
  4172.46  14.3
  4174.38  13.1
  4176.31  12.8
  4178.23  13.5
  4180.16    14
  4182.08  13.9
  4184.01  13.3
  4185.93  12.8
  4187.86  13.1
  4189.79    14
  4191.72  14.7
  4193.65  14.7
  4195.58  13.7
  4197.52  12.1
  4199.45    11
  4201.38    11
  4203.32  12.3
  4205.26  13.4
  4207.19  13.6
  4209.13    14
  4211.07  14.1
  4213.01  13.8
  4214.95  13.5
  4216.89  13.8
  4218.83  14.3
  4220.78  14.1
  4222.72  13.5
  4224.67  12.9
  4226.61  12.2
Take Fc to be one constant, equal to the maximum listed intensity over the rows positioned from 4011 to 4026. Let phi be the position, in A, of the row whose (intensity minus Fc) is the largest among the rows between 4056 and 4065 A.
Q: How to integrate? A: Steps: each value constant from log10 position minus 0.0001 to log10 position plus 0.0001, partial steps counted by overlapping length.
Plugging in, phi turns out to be 4060.62 A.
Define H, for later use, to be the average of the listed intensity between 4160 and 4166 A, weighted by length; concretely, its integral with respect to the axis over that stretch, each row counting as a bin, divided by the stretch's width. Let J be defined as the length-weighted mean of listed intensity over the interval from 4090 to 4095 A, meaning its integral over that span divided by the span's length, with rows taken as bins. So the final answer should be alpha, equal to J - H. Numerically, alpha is -1.0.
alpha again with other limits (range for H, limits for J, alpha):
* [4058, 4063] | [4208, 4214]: 0.3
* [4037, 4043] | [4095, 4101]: -2.7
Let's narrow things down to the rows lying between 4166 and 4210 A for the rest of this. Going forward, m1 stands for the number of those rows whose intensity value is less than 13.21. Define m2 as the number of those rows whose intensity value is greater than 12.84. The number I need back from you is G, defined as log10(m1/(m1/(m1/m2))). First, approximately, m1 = 8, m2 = 17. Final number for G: -0.33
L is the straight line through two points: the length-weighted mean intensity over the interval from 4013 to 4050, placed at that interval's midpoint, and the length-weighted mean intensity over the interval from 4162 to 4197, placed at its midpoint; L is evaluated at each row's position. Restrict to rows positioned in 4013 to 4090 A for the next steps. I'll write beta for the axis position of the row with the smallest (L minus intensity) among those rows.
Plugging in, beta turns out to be 4023.39 A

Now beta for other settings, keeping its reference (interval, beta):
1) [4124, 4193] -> 4170.54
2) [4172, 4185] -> 4172.46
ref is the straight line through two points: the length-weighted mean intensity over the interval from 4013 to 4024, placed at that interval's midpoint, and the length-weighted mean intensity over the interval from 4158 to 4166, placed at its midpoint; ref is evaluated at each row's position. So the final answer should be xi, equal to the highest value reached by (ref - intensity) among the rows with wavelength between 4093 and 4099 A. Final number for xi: 2.7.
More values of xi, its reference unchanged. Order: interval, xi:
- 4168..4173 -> -0.8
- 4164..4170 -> -0.5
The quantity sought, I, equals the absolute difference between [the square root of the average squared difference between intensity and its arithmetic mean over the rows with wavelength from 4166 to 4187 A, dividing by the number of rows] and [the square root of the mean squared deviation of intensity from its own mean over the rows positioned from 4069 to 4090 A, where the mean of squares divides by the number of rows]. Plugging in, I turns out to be 0.27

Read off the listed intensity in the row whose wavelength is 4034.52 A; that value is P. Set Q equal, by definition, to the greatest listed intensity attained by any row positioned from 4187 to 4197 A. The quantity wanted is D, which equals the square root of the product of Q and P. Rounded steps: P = 12.8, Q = 14.7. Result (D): 13.72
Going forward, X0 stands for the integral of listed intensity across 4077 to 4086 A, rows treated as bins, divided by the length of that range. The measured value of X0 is 12.89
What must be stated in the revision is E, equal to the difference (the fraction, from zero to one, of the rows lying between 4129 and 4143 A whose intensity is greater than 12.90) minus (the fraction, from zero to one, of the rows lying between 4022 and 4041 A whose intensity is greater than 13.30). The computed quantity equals -0.27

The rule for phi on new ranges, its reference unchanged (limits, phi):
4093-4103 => 4094.42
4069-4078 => 4069.98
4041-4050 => 4041.96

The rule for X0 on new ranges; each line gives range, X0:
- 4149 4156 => 13.03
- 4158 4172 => 13.98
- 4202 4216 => 13.46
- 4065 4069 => 12.47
